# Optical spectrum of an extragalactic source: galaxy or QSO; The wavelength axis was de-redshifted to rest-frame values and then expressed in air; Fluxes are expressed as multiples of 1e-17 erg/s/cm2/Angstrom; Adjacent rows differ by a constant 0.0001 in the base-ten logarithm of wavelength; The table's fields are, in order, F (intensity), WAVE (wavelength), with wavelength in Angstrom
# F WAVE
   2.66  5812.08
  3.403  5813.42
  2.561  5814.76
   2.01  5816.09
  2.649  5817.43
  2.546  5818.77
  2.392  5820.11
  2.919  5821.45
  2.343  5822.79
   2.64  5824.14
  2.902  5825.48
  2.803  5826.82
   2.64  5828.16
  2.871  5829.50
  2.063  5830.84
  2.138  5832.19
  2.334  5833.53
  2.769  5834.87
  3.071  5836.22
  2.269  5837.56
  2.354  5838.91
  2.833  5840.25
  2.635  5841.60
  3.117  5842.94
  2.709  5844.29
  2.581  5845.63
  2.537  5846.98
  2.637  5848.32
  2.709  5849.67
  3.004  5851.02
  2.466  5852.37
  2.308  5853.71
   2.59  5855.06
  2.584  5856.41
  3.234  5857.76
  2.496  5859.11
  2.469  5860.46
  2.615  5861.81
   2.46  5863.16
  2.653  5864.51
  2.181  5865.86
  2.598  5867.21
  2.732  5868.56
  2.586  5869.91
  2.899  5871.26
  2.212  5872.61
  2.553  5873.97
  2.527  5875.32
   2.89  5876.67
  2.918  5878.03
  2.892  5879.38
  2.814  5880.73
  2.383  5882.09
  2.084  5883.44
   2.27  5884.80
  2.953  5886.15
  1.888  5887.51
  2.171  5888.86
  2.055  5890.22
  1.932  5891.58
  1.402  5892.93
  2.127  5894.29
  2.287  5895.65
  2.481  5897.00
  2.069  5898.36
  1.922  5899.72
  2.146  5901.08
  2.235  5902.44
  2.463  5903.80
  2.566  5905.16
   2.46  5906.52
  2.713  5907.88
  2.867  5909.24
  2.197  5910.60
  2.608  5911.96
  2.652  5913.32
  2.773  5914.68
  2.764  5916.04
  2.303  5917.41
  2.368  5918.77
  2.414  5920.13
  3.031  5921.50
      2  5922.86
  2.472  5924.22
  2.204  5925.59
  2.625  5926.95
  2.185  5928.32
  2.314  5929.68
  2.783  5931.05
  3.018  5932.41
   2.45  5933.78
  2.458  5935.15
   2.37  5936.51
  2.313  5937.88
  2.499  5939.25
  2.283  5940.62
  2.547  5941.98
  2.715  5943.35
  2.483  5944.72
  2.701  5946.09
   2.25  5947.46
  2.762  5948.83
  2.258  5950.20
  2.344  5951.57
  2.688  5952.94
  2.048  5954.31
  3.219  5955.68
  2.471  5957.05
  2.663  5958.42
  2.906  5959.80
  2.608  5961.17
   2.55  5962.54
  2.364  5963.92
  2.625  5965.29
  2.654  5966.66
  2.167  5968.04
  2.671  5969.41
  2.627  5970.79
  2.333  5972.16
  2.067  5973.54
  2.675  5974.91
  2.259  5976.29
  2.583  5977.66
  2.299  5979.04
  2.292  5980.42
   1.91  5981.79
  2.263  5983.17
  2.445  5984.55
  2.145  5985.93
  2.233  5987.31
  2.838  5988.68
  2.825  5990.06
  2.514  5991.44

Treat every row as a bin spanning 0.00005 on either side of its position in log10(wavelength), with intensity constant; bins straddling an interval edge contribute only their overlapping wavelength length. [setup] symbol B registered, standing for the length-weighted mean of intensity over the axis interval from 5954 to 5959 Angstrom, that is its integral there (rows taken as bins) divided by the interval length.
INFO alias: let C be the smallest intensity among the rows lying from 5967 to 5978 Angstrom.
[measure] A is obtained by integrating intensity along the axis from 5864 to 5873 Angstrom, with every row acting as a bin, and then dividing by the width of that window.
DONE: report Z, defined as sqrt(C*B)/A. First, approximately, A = 2.56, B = 2.6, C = 2.067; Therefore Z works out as 0.912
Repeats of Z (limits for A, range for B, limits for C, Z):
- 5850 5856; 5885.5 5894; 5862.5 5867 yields 0.817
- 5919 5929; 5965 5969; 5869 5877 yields 0.970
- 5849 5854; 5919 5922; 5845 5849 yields 0.979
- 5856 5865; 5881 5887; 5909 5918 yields 0.874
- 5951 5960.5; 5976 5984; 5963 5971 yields 0.846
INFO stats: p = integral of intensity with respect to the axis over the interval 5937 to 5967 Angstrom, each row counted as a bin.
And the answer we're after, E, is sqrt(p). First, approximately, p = 76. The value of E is 8.73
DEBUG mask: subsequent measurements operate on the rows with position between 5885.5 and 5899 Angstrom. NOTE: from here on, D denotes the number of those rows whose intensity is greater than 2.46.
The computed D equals 2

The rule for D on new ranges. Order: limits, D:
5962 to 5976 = 6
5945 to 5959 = 6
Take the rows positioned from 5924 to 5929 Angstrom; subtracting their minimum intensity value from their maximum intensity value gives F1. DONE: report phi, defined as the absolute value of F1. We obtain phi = 0.44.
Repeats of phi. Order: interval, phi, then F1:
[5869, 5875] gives 0.69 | 0.69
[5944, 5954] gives 0.51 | 0.51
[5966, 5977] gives 0.61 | 0.61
